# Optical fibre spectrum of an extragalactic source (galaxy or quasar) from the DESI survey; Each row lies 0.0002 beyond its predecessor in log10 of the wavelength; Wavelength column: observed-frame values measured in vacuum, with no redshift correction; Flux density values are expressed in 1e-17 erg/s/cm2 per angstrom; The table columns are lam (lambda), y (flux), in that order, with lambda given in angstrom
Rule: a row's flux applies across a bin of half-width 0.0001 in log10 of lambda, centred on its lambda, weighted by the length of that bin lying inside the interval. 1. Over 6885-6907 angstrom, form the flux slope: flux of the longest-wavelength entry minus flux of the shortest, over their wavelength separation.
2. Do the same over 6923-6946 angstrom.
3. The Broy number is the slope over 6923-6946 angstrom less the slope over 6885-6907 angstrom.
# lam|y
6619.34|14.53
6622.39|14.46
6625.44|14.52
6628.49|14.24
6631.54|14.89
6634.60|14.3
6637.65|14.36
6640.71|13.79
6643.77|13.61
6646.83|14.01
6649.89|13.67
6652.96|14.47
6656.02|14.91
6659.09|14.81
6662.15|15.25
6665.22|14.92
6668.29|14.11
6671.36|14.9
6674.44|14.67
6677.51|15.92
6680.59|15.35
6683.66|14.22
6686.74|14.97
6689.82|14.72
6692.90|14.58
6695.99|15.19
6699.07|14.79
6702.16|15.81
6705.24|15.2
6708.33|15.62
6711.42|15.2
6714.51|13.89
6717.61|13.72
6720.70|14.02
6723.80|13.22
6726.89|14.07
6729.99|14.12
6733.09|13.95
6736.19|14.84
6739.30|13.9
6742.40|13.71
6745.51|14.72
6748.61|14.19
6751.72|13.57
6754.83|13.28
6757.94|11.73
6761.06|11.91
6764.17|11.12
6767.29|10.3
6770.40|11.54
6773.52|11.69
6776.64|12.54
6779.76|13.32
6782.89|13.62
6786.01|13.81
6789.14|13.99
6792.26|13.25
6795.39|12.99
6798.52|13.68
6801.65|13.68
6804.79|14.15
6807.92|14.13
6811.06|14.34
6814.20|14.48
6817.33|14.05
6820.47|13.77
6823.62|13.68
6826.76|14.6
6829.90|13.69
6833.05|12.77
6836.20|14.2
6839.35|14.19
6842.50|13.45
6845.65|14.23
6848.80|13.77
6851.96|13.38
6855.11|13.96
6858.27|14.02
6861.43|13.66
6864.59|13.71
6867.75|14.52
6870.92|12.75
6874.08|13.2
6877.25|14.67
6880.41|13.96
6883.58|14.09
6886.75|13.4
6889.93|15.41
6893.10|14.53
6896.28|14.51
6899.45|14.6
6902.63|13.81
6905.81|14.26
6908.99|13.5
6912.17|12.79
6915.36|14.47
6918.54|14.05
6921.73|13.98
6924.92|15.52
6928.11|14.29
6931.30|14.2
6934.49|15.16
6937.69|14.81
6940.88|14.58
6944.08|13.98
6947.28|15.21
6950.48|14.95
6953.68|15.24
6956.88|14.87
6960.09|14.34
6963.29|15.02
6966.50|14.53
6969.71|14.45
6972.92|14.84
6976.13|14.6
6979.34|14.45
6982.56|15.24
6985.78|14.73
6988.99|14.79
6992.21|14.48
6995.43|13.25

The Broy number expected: -0.13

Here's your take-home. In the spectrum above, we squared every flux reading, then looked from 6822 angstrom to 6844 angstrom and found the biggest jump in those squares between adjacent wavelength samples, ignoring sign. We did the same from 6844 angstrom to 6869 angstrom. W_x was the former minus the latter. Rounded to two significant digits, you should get 16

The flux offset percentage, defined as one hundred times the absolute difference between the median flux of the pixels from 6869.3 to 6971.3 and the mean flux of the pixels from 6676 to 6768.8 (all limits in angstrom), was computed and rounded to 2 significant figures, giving 40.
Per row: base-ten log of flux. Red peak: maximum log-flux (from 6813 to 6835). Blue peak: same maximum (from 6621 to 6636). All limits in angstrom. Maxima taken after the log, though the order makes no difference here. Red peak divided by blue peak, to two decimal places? 0.99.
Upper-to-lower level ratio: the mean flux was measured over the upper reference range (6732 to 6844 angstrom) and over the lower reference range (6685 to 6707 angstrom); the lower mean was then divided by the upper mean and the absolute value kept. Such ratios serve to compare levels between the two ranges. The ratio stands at 1.12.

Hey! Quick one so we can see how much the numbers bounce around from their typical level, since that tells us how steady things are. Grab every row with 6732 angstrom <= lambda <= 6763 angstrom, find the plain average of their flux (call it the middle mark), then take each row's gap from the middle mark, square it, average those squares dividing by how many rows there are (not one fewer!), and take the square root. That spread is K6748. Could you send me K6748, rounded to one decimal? 1.0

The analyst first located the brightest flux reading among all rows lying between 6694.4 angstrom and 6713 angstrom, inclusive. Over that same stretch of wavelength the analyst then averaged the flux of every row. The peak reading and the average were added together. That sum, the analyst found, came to 31.1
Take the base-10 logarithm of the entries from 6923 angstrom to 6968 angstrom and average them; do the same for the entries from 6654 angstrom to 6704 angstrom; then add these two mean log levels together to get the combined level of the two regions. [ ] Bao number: 2.343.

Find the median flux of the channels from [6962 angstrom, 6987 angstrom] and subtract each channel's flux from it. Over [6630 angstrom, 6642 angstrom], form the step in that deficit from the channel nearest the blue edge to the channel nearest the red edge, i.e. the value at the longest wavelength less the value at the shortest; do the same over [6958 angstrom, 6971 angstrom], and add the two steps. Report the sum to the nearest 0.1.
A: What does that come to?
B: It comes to 1.0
